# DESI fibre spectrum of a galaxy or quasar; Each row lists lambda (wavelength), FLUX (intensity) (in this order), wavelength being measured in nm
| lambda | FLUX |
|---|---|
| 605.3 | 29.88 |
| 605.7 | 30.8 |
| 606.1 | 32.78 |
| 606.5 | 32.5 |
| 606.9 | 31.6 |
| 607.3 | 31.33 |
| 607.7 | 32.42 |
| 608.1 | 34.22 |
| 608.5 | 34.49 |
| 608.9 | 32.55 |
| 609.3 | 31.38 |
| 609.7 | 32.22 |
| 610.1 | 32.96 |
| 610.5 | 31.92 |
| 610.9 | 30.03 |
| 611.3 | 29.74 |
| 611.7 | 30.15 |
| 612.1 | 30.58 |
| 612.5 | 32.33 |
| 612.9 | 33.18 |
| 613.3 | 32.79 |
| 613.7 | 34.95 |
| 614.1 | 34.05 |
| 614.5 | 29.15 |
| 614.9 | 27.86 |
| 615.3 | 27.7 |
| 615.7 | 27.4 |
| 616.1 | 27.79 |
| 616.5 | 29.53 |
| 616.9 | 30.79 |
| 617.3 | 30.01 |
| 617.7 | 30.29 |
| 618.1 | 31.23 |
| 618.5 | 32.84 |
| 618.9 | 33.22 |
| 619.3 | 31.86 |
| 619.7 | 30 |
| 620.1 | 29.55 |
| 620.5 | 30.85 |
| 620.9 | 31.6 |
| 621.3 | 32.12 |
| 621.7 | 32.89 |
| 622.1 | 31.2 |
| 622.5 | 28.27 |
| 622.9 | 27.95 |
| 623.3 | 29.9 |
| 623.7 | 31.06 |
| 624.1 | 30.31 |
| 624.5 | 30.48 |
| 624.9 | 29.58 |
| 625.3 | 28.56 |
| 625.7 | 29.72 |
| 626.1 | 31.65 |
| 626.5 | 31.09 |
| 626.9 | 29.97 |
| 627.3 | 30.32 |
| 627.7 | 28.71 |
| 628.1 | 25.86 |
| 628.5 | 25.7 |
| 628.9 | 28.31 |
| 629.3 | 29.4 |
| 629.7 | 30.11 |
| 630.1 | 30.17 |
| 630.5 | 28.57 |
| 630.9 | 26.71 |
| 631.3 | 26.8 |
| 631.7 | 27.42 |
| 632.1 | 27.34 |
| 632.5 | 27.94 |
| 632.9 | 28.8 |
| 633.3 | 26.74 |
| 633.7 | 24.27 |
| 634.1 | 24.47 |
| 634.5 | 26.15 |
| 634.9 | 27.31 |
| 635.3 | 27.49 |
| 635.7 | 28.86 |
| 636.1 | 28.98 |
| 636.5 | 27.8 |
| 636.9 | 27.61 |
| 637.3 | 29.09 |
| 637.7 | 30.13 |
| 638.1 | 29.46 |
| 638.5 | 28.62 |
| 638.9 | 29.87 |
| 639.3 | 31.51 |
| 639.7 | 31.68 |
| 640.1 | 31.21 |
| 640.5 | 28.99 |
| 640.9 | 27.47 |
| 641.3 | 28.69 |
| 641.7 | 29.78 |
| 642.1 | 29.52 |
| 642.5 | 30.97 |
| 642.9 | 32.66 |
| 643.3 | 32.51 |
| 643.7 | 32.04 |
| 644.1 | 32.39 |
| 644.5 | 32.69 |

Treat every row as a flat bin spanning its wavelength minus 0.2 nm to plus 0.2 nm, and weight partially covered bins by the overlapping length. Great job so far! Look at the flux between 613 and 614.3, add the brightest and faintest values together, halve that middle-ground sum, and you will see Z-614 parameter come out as 33.9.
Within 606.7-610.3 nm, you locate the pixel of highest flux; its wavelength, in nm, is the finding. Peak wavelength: 608.5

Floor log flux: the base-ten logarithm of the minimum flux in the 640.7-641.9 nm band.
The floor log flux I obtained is 1.44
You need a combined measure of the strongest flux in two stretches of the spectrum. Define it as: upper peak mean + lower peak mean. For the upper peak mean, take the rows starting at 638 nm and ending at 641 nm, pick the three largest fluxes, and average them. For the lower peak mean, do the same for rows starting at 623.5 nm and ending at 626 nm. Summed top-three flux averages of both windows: 62.1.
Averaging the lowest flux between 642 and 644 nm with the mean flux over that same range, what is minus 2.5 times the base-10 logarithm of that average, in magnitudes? -3.71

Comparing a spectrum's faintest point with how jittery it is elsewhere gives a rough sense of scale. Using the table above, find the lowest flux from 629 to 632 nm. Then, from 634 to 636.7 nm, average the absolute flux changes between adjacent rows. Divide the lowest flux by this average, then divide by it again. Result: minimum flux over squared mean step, 29.7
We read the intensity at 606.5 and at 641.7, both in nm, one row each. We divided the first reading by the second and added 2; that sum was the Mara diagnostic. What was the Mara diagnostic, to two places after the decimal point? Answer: 3.09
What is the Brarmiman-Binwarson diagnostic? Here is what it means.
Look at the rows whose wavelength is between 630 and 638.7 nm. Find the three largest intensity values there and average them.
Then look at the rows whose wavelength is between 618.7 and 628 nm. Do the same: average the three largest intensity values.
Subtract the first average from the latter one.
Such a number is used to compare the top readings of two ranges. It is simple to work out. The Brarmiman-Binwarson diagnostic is 2.8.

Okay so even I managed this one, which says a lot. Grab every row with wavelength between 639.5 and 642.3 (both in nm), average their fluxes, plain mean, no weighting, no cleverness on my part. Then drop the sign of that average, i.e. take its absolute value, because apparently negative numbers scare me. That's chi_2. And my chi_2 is 29.6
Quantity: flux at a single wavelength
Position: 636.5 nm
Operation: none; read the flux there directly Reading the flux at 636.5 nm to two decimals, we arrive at 27.80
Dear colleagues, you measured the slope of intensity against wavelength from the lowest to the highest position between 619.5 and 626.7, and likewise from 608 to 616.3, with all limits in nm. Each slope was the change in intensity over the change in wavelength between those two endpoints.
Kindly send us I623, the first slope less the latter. 1.0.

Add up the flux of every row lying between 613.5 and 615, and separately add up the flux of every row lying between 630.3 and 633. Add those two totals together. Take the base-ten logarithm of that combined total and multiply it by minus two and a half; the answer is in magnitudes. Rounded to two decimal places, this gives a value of -6.26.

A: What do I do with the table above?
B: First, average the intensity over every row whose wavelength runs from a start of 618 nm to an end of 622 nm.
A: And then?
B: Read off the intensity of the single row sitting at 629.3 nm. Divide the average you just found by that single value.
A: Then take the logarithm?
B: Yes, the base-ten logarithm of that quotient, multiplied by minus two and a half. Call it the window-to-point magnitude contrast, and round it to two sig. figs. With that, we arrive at -0.079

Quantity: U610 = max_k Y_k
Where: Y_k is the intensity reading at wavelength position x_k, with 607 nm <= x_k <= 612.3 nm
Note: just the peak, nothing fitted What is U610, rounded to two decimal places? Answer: 34.49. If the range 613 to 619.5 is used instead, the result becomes 34.95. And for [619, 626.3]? 32.89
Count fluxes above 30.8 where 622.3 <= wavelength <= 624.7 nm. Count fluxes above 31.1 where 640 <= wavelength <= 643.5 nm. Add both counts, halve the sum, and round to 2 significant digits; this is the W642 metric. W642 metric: 2.0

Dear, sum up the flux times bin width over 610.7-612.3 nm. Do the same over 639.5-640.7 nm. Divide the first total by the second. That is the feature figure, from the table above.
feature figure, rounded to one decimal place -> 1.3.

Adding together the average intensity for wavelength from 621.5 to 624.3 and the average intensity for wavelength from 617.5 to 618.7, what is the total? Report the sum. 61.7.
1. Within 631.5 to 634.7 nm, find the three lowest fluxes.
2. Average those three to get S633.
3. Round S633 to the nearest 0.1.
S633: 25.0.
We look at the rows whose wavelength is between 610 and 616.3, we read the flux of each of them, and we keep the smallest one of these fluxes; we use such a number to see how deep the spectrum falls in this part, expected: 27.4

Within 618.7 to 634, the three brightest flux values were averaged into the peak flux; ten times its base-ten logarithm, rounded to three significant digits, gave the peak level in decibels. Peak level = 15.2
